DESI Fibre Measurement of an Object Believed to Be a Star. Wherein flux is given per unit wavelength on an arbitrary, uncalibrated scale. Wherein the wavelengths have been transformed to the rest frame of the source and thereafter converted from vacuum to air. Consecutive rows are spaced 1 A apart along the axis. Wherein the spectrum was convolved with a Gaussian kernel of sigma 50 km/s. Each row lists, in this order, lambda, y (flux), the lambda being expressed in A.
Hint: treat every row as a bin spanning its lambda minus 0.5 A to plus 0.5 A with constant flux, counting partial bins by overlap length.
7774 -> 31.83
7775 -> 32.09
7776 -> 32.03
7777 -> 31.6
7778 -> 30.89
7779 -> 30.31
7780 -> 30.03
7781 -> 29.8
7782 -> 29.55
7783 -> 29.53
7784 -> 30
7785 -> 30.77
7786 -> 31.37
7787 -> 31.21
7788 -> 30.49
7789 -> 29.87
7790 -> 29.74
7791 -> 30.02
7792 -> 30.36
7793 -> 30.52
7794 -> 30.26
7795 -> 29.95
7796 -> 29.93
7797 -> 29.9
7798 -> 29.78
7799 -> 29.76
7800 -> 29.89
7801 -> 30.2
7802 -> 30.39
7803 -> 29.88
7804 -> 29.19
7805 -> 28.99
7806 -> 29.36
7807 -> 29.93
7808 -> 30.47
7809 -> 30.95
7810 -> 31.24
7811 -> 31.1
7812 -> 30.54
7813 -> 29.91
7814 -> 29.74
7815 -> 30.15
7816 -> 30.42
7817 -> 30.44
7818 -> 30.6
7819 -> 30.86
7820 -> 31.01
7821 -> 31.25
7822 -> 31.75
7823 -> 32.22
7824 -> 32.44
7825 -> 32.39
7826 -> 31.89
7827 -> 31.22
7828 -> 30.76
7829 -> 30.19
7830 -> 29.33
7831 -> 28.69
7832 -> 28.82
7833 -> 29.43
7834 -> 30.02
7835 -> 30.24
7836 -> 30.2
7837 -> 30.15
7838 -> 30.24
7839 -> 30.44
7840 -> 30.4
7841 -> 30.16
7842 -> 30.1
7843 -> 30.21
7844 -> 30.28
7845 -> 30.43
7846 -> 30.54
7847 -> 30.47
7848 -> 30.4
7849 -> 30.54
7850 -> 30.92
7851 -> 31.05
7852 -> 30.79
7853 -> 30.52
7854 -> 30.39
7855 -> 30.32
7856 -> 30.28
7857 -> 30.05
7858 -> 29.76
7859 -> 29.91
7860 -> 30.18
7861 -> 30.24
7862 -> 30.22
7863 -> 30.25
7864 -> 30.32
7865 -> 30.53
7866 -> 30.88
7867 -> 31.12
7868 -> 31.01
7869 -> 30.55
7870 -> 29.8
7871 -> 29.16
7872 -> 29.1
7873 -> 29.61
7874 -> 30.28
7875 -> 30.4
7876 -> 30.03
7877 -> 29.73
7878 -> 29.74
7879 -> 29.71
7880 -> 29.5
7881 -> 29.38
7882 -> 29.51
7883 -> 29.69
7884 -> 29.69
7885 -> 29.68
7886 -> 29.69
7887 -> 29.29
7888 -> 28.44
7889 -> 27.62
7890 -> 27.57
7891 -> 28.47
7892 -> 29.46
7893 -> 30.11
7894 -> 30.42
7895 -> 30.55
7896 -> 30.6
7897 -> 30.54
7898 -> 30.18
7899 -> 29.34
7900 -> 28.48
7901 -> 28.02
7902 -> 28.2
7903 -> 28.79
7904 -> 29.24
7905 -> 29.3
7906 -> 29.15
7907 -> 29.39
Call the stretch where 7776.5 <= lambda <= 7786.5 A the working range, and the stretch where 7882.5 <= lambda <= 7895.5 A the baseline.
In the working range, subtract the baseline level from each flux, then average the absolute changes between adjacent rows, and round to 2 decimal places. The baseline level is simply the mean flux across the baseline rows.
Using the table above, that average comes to 0.43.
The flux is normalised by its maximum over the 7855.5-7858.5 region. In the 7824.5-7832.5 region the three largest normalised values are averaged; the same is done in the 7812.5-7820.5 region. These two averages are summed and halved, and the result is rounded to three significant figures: 1.03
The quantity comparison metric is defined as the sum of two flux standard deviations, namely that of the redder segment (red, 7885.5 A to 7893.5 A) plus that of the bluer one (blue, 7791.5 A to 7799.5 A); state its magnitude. 1.2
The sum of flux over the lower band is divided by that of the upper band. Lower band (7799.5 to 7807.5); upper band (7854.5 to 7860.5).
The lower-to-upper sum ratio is 1.3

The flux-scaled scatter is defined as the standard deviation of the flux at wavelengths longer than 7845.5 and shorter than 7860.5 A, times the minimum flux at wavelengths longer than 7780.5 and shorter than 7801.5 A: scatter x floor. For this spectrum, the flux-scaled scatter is 10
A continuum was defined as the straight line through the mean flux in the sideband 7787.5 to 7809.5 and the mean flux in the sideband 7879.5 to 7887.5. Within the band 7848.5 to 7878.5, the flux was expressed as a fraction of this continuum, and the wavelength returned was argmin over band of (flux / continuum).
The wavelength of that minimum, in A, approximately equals 7872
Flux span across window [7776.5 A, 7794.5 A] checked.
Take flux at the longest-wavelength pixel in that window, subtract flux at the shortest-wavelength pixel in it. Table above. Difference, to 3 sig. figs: -1.34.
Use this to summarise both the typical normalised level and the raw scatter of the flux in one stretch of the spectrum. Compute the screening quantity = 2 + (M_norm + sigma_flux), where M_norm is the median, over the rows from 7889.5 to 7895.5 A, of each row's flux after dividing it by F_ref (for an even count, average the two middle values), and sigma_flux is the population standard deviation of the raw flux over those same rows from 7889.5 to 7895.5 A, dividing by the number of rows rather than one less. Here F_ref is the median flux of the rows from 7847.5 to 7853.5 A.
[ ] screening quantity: 4.1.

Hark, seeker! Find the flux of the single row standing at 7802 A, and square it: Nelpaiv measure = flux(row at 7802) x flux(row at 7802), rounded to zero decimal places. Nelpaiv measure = 924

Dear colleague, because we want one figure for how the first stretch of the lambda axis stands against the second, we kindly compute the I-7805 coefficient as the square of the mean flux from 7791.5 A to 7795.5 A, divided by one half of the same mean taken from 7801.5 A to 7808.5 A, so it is 61.6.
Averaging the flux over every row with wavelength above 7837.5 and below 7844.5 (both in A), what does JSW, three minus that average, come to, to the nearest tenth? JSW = -27.3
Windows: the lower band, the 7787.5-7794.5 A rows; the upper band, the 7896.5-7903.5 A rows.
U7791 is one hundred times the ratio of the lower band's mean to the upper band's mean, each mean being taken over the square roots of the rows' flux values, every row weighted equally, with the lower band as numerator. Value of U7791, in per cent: 102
